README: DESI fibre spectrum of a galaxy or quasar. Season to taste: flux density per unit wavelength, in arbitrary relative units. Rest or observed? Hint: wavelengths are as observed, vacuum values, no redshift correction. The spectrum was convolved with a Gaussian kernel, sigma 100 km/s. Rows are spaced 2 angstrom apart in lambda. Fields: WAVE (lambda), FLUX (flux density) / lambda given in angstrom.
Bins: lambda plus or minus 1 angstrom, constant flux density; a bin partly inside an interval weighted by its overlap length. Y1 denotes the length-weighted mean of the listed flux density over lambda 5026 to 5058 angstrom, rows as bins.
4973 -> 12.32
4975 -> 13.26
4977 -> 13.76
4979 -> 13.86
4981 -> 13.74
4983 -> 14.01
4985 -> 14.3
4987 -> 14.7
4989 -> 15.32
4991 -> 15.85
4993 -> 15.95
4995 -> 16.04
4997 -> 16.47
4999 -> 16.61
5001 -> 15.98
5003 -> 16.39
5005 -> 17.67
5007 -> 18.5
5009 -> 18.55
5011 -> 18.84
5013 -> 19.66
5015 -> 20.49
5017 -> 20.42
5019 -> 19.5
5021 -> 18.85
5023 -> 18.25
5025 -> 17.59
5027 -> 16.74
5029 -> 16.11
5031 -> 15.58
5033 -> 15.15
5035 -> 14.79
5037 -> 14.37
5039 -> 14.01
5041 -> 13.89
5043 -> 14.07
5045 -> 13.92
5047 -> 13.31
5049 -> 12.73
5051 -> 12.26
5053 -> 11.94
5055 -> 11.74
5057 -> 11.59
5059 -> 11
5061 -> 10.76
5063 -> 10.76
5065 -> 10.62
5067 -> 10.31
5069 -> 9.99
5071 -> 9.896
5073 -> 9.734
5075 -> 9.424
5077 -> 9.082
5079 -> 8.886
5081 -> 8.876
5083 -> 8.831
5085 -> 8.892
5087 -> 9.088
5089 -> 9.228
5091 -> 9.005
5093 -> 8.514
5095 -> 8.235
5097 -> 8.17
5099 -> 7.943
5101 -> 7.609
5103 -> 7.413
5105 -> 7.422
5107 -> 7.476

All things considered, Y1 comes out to 13.9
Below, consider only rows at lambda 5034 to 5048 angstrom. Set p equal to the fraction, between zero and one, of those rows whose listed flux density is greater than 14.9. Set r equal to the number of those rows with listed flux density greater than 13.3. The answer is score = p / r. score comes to 0.000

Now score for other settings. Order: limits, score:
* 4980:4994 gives 0.061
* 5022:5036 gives 0.122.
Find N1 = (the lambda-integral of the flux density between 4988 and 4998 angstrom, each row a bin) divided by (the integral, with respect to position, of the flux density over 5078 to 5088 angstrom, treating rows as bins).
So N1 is 1.8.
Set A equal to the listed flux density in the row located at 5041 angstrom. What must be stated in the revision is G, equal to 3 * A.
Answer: 42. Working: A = 13.89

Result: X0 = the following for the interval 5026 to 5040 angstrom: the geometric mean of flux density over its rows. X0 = 15.2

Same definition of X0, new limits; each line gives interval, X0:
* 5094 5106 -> 7.8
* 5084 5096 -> 8.8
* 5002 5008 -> 17.5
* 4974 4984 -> 13.7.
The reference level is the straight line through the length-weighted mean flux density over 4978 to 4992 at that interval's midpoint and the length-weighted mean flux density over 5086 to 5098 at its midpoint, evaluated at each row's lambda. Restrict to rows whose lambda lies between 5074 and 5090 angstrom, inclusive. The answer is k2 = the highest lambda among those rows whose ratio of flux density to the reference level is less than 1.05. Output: 5089 angstrom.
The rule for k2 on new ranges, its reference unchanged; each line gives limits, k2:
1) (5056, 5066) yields 5065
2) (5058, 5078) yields 5077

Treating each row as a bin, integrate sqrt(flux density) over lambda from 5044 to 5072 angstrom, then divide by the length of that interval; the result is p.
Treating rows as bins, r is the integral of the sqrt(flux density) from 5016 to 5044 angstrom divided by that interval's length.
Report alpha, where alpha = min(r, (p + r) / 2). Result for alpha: 3.71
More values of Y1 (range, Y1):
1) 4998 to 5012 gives 17.5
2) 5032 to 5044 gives 14.4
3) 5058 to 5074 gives 10.4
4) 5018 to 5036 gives 17.0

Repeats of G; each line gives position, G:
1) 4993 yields 48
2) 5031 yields 47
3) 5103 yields 22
